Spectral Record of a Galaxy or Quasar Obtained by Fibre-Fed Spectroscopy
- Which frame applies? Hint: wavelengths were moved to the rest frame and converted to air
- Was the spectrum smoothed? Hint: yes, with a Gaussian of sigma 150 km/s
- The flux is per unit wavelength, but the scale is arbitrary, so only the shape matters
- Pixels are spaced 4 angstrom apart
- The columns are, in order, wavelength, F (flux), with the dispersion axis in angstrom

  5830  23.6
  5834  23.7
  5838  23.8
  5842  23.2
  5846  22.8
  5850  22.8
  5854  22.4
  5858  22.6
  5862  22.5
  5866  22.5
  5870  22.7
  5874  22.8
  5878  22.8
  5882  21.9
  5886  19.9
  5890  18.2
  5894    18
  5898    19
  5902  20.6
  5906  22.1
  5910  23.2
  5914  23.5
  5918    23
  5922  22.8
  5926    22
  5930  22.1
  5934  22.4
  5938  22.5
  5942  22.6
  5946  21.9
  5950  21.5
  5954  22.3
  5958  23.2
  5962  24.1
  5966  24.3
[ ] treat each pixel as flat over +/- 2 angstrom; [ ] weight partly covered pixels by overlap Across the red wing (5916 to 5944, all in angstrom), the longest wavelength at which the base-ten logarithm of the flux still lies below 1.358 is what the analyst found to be 5942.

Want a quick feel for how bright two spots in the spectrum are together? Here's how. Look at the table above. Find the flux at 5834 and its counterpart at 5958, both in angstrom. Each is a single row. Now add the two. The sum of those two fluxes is 46.9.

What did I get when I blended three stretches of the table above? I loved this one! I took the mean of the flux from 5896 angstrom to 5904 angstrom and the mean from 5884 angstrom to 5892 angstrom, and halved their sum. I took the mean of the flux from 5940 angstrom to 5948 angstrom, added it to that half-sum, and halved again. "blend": 20.8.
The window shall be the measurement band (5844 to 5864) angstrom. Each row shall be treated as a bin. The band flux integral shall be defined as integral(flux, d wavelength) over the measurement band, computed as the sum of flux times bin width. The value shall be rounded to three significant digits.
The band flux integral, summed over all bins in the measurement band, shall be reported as 452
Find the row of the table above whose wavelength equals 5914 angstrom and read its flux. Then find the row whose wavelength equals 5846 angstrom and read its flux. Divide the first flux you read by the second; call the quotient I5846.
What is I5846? 1.031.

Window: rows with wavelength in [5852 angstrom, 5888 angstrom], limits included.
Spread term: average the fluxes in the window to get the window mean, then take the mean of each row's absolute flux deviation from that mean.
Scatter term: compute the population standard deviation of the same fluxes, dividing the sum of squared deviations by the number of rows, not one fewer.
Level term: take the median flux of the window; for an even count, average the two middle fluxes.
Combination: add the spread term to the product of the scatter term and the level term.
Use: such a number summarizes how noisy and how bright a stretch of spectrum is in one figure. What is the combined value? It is 20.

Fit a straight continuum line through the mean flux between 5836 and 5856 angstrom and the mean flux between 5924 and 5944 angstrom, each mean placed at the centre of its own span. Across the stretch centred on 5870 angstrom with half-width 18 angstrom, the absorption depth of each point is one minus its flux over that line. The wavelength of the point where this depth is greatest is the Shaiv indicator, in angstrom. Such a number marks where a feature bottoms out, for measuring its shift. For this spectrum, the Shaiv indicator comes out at 5886 angstrom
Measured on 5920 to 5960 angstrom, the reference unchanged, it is 5950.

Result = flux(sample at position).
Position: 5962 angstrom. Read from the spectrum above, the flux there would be 24.1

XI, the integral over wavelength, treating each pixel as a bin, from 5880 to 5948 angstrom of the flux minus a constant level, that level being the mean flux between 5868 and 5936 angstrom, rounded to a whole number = -5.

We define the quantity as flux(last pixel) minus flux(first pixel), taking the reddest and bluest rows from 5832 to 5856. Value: -1.3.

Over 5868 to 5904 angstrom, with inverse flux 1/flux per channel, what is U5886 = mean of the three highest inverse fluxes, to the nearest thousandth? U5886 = 0.054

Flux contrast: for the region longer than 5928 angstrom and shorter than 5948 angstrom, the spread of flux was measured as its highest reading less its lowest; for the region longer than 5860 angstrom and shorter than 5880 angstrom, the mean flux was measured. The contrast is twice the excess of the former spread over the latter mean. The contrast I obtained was -43.9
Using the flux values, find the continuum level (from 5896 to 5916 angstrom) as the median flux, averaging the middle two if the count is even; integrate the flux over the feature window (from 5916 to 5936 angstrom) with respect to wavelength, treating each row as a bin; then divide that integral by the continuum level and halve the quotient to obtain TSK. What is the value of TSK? 10.2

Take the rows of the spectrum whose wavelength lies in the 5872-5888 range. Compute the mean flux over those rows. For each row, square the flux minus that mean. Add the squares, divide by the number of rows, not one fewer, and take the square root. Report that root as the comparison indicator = 1.18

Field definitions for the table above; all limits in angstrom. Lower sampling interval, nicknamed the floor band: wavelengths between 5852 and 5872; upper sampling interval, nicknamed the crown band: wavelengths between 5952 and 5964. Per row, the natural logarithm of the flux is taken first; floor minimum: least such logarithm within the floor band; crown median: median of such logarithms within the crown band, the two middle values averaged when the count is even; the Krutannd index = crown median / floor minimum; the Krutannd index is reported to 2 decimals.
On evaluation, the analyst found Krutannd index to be 1.01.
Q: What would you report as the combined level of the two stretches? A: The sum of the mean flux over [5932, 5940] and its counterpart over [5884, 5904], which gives 41.6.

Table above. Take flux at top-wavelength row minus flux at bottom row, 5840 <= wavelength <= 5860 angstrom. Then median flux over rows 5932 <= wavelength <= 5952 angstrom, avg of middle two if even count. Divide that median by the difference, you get -37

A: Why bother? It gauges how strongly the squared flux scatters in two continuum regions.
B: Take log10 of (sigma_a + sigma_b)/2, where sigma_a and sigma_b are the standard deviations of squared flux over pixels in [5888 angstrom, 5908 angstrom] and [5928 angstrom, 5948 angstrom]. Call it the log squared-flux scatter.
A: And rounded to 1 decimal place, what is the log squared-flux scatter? 1.6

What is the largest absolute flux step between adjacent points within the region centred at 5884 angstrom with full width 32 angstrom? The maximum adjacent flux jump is 2.0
